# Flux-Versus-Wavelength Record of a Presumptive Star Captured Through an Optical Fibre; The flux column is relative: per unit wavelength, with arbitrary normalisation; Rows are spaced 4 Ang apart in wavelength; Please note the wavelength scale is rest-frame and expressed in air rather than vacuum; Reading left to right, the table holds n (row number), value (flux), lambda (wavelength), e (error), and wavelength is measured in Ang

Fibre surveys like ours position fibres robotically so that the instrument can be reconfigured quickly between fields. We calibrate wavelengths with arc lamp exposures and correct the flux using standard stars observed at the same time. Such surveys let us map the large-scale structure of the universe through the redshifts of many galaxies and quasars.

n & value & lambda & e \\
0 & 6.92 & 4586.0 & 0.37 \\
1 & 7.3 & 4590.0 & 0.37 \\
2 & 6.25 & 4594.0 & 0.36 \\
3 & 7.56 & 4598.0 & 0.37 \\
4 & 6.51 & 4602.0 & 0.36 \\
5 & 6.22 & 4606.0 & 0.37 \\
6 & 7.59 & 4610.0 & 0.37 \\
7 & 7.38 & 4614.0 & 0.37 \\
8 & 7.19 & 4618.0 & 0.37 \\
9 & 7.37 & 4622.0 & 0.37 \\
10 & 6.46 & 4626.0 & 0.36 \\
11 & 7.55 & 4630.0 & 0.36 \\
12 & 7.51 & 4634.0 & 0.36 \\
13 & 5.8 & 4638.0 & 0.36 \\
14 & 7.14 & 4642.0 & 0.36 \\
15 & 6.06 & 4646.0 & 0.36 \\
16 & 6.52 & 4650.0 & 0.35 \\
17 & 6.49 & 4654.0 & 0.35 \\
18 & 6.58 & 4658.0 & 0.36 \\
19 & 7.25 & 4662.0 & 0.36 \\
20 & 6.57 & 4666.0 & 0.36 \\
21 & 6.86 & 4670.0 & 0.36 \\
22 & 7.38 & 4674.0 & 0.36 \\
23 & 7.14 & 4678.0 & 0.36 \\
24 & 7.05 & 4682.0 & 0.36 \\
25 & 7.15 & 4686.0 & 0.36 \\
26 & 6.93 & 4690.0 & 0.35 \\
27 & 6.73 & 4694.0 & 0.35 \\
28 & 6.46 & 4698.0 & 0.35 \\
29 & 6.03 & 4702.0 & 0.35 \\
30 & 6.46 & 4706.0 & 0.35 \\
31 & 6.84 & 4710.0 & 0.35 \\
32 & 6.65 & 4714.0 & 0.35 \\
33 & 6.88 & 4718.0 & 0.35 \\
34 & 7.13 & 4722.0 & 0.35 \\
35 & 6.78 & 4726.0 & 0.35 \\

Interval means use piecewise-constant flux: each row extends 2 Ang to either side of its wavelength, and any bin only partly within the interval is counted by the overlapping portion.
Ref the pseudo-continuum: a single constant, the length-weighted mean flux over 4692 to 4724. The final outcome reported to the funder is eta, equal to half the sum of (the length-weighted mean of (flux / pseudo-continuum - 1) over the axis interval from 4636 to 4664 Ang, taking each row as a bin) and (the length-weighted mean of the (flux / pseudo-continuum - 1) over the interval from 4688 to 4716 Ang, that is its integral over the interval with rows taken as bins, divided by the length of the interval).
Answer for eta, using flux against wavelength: -0.01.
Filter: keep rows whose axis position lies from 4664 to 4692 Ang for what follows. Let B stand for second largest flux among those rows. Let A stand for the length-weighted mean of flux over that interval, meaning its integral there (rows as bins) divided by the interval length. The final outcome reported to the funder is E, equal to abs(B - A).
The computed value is 0.1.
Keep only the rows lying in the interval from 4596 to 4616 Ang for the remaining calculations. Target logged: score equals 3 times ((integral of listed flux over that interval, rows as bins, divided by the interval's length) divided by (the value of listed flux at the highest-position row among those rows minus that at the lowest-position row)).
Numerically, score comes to -118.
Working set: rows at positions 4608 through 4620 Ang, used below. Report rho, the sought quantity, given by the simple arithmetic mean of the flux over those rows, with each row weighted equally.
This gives 7.39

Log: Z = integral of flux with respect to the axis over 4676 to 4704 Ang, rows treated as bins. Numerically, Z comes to 190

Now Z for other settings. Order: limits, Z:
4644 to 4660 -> 103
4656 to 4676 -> 139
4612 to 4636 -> 174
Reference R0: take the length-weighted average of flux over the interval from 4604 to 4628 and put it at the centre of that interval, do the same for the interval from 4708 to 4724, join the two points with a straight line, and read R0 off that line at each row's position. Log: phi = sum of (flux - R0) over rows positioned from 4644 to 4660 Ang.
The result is -2.3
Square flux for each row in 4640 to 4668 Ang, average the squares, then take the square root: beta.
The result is 6.7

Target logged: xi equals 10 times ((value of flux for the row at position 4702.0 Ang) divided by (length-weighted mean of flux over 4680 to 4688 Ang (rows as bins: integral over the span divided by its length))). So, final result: 8.5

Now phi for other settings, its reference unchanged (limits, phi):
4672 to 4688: 1.0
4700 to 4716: -1.6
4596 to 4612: -0.3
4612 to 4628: 0.3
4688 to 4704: -1.5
